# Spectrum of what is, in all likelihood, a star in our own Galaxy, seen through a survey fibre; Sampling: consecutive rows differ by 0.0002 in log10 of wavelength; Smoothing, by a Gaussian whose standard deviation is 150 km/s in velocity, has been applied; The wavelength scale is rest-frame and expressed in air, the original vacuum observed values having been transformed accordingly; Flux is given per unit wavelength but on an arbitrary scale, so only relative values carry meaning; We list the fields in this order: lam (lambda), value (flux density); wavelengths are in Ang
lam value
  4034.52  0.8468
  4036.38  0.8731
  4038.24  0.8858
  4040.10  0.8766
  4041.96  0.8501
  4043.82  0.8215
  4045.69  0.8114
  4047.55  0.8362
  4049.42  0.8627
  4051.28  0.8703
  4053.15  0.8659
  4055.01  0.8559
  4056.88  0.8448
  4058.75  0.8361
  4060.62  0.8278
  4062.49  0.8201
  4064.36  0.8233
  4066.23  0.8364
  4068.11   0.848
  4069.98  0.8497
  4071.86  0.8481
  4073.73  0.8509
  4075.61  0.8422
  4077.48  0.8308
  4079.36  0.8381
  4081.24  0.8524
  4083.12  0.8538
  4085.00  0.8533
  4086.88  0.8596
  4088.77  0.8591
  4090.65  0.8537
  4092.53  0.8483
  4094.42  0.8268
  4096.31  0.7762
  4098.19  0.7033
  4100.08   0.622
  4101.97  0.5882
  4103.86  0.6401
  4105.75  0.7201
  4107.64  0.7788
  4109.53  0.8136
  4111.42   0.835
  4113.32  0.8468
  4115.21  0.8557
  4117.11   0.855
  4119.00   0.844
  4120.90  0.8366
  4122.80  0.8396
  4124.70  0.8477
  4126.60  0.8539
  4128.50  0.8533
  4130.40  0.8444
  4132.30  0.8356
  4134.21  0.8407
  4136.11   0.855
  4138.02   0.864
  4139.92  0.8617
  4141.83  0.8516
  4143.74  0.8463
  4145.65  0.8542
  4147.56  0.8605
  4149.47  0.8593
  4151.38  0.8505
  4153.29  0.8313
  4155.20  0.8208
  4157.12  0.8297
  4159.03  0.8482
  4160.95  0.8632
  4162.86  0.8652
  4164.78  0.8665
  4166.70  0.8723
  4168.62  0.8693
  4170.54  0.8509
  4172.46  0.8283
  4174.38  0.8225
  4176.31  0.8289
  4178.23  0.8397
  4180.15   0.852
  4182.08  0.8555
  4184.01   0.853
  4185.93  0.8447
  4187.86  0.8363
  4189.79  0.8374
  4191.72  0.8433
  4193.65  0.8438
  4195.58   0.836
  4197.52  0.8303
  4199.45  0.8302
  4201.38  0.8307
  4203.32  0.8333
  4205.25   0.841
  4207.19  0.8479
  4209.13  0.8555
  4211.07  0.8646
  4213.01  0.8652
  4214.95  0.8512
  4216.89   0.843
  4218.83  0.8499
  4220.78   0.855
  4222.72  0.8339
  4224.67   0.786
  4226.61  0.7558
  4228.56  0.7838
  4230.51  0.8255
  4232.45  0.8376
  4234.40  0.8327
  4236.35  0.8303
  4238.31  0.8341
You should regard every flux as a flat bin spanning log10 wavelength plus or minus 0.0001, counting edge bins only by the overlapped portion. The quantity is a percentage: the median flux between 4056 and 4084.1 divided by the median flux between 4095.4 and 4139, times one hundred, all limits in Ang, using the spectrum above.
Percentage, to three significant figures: 100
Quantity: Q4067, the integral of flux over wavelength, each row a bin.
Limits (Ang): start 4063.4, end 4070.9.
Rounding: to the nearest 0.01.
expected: 6.29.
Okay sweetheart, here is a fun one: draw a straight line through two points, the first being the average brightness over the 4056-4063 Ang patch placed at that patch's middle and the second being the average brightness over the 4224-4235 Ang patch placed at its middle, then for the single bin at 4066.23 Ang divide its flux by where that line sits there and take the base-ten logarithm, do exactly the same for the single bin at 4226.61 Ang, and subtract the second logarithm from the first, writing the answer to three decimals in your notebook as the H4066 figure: 0.030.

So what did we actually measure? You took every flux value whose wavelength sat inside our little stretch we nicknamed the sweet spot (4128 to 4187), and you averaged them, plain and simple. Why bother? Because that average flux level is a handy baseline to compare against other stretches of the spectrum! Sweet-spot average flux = 0.849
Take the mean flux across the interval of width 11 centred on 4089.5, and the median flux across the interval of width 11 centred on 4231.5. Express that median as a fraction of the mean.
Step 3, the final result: 0.97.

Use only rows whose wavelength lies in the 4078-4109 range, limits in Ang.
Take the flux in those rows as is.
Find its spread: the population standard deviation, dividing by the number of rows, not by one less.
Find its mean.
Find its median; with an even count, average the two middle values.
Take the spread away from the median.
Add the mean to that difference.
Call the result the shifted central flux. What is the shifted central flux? 1.52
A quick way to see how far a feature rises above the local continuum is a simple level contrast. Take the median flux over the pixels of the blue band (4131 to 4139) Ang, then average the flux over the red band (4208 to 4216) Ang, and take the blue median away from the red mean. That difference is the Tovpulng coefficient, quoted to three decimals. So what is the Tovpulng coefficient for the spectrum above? 0.011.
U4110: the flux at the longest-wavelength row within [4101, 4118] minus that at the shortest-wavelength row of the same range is 0.27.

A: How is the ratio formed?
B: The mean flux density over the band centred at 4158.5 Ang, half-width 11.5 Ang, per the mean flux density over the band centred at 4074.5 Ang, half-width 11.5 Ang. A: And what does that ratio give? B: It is 1.011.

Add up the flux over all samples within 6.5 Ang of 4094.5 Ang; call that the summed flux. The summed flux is 5.49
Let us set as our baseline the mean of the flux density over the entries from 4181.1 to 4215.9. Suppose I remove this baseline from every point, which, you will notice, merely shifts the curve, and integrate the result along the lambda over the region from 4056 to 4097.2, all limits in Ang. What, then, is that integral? -0.18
